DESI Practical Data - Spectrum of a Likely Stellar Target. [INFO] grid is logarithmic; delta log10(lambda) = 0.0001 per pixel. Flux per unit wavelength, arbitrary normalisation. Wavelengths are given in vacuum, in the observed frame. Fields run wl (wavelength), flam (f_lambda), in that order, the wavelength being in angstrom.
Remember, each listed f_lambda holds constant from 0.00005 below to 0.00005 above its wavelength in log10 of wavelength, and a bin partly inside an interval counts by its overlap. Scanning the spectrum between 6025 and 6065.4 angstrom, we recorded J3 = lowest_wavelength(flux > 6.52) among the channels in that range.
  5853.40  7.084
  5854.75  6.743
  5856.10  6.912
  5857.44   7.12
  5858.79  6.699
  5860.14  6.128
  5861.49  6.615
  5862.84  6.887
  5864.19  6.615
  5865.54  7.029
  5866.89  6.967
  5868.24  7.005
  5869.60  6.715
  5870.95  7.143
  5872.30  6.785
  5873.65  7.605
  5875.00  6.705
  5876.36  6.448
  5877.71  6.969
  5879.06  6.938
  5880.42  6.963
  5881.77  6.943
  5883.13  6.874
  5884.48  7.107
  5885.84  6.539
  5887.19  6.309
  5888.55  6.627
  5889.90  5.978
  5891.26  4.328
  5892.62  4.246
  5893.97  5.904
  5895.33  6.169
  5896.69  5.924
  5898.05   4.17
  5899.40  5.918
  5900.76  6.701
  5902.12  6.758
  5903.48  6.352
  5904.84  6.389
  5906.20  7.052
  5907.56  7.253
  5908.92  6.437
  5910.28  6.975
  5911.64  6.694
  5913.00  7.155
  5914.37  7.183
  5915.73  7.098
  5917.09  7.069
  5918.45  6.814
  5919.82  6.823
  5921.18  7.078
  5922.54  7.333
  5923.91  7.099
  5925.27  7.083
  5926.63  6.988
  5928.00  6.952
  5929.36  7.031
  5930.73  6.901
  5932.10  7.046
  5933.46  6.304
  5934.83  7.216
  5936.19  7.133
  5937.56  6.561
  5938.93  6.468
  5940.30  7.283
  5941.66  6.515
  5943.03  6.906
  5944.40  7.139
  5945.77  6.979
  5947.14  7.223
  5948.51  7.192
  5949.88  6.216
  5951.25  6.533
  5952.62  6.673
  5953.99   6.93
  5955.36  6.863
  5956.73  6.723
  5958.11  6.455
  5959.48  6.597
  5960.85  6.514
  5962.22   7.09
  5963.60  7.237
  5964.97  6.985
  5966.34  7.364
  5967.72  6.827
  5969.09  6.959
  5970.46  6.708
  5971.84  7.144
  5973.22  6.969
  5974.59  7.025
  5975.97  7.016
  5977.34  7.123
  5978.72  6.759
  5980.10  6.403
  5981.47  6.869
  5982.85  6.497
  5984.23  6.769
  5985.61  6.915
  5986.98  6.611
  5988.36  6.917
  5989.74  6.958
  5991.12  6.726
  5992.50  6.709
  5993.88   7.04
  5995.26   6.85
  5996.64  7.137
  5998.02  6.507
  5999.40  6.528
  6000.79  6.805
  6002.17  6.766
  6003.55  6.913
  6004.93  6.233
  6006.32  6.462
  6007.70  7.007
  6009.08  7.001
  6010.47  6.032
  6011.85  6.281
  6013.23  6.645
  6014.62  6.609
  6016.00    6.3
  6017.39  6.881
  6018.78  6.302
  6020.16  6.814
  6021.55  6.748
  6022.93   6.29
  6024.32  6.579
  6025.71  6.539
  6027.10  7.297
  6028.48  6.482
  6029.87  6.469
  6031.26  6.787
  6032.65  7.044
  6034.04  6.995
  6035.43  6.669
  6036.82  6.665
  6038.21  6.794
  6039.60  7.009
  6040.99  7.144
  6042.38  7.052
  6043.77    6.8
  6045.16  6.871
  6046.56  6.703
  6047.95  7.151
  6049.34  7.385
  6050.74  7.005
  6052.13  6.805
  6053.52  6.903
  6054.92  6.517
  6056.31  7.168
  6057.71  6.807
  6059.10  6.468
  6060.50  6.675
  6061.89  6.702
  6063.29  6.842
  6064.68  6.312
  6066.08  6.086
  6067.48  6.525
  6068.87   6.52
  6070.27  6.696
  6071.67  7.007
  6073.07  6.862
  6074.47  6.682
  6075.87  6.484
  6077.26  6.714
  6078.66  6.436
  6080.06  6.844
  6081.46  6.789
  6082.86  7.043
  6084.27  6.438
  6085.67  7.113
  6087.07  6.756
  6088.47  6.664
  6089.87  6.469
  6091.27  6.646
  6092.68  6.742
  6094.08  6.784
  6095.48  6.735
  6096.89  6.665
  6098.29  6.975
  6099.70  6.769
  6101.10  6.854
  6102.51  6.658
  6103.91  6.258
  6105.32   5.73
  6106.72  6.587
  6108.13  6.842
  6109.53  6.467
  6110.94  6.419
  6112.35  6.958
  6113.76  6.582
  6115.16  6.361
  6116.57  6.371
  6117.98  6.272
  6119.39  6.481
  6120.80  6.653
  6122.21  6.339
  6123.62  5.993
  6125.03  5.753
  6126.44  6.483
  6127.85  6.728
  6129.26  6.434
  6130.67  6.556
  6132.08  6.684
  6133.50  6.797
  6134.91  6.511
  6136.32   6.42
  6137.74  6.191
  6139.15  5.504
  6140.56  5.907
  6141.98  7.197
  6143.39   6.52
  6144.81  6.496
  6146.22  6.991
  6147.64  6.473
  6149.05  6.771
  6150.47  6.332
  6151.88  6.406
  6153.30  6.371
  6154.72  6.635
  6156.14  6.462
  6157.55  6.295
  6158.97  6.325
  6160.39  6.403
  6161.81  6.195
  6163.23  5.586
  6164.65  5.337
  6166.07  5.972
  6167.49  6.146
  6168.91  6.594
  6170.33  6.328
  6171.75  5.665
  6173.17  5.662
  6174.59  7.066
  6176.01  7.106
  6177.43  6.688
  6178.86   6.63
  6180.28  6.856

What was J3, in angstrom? 6025.71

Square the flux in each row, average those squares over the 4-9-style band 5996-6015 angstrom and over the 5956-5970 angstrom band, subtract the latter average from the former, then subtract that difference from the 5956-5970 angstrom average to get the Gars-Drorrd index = 50.5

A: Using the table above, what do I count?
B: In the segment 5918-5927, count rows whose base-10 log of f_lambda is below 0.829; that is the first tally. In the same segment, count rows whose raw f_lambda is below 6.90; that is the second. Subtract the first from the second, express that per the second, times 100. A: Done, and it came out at 100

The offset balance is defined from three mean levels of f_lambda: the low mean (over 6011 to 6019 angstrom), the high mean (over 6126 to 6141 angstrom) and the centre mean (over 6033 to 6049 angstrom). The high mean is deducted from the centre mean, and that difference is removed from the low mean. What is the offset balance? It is 5.99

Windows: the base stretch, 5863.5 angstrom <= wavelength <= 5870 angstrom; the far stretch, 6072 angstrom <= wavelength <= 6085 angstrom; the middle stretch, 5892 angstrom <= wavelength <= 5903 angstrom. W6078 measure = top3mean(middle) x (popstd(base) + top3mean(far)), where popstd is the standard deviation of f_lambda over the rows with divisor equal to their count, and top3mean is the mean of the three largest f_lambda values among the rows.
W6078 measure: 46.4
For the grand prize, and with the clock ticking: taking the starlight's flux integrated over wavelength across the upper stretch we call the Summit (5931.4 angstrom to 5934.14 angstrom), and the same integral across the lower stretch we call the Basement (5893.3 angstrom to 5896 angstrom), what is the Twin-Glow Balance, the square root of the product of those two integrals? 17.3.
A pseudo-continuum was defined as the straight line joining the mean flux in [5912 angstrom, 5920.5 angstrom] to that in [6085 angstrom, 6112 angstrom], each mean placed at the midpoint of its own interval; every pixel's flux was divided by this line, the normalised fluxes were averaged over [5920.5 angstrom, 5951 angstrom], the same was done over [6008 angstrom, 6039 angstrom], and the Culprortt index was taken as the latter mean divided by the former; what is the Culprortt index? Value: 0.98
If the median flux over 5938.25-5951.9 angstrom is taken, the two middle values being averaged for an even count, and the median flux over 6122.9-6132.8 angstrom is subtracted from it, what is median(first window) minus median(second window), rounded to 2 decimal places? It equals 0.46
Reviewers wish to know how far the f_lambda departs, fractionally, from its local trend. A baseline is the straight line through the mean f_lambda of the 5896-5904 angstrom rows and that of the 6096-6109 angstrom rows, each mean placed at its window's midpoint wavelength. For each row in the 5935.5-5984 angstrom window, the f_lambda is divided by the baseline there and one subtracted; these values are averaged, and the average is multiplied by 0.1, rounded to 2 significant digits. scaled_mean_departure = 0.011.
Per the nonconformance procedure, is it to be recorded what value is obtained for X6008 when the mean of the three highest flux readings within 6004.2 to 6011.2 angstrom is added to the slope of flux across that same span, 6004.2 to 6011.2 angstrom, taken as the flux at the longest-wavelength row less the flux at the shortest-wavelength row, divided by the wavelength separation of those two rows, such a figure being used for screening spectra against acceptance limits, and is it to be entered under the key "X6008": 6.8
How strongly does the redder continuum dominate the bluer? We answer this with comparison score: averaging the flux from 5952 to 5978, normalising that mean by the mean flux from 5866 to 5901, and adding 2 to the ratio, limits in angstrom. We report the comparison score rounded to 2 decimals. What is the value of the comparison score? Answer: 3.08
